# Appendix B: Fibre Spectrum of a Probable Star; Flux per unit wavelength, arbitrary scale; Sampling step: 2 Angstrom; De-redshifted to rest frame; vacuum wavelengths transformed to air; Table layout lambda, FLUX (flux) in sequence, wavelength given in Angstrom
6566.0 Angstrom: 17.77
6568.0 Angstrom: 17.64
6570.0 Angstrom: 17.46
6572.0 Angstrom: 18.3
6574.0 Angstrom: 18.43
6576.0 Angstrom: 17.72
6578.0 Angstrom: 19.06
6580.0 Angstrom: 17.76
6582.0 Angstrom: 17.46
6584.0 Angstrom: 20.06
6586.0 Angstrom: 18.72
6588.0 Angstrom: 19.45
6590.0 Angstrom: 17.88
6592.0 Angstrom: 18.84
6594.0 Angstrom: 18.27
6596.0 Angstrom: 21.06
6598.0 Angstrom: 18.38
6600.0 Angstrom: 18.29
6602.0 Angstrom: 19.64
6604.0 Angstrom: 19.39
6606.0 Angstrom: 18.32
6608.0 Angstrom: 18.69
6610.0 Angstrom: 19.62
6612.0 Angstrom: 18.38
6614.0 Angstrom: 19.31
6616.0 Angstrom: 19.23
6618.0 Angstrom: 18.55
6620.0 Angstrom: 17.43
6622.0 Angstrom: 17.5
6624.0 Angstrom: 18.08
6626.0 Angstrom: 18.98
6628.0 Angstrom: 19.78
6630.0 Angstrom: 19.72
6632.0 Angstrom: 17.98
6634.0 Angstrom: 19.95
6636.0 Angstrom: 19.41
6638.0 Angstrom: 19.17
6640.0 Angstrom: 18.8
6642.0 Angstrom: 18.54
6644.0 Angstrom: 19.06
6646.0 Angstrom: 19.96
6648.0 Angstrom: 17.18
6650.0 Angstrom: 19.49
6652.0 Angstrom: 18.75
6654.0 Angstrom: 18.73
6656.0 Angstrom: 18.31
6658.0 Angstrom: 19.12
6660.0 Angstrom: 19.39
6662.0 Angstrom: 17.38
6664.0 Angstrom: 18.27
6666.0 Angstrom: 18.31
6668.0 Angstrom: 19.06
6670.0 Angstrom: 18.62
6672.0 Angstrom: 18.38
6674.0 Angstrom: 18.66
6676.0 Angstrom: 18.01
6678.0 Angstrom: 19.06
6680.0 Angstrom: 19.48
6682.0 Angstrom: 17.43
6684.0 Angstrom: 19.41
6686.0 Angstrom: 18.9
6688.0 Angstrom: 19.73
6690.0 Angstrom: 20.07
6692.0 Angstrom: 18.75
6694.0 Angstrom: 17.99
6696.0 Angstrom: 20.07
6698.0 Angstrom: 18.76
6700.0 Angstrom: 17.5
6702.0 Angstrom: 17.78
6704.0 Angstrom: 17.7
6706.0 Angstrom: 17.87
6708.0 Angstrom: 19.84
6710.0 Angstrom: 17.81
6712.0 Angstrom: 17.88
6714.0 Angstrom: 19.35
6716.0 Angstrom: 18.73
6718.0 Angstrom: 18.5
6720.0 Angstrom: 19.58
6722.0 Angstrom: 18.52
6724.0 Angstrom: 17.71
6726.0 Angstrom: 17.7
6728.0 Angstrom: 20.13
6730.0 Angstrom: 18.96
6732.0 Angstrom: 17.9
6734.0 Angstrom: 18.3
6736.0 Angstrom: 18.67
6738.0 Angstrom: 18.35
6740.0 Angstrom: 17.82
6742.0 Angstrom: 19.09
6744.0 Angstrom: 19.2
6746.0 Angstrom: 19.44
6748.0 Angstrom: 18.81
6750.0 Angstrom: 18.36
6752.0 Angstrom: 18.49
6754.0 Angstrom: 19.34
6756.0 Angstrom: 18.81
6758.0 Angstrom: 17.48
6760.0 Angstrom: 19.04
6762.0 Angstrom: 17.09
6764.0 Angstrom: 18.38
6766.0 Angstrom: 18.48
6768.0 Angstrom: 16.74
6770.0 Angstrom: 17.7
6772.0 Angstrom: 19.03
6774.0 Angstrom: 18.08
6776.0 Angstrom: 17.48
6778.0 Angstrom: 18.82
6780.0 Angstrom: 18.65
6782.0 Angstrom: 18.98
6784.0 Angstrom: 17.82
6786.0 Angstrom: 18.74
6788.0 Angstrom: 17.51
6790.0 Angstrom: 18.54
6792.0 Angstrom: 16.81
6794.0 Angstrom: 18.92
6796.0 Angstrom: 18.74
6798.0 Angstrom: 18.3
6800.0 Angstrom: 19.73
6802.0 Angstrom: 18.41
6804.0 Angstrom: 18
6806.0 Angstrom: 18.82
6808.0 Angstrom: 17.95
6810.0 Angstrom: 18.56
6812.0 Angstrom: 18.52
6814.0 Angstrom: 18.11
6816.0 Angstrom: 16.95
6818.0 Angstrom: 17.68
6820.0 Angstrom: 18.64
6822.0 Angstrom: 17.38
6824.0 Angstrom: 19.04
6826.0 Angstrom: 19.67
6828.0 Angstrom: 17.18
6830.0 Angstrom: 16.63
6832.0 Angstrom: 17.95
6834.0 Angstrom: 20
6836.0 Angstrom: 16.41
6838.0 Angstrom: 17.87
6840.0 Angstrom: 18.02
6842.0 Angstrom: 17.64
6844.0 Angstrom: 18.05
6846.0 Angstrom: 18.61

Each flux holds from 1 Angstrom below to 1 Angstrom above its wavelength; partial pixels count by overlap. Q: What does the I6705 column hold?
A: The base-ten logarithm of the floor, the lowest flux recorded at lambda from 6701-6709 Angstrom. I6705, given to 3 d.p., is 1.248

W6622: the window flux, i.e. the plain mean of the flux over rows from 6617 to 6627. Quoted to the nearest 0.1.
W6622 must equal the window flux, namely 18.1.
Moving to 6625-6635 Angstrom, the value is 19.3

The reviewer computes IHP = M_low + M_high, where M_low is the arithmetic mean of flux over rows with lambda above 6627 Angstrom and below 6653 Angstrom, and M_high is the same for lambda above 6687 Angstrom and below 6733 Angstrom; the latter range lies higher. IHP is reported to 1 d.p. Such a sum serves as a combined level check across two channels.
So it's 37.7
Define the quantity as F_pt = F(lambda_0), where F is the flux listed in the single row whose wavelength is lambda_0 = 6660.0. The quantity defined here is 19.39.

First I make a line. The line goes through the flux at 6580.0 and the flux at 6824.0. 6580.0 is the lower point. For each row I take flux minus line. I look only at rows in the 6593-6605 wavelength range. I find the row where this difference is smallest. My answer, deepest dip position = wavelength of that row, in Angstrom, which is 6600.0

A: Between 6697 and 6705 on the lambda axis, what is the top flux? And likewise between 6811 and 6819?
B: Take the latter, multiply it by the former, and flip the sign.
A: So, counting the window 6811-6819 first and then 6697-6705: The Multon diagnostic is -347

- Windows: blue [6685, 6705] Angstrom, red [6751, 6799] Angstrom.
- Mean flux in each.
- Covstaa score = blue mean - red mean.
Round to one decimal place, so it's 0.5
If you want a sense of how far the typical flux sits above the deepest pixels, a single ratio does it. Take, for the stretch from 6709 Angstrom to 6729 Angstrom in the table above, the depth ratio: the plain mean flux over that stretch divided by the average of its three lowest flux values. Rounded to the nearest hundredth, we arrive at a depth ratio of 1.05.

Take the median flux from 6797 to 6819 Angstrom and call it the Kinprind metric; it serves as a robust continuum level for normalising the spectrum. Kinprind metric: 18.3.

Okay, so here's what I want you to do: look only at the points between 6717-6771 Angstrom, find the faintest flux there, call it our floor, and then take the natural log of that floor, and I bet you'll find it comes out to 2.82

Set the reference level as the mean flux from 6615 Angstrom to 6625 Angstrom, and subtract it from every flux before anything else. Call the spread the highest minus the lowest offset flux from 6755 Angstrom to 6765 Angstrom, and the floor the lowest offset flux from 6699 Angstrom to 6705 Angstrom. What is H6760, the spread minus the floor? 2.61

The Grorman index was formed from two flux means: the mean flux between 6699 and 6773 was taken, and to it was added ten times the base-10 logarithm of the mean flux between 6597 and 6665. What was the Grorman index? 31.2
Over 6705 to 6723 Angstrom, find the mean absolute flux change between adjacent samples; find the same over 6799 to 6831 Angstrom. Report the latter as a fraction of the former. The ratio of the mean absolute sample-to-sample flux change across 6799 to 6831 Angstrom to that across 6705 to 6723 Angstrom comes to 0.87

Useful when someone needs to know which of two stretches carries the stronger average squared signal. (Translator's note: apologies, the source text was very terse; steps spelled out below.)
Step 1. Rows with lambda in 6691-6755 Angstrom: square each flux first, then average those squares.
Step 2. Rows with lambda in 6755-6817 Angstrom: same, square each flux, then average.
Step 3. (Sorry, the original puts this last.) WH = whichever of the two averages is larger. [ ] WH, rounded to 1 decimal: 346.2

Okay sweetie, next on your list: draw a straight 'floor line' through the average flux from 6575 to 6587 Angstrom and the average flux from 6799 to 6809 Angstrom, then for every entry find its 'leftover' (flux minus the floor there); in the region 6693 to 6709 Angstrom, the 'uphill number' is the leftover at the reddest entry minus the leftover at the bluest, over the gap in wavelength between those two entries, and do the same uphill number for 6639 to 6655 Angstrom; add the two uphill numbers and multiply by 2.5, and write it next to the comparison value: 0.3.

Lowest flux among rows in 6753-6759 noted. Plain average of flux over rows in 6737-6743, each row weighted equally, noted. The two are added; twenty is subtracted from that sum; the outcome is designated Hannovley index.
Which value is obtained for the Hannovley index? 15.9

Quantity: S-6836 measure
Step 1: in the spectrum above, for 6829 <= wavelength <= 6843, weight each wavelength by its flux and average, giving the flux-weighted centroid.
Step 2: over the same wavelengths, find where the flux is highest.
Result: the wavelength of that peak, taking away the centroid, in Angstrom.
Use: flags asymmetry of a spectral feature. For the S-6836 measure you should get -2.0 Angstrom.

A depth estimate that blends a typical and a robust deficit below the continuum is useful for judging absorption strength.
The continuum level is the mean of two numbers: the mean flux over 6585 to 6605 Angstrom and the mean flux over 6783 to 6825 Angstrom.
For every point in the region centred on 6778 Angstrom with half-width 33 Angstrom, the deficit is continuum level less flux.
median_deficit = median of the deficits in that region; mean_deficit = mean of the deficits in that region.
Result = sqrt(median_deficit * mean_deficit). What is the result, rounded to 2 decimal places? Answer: 0.18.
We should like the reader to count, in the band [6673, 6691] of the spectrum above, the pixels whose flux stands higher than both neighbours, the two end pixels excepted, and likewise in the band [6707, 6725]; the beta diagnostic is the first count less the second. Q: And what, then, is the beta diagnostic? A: 0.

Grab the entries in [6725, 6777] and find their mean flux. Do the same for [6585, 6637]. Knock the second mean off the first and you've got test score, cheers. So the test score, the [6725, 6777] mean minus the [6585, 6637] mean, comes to -0.46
